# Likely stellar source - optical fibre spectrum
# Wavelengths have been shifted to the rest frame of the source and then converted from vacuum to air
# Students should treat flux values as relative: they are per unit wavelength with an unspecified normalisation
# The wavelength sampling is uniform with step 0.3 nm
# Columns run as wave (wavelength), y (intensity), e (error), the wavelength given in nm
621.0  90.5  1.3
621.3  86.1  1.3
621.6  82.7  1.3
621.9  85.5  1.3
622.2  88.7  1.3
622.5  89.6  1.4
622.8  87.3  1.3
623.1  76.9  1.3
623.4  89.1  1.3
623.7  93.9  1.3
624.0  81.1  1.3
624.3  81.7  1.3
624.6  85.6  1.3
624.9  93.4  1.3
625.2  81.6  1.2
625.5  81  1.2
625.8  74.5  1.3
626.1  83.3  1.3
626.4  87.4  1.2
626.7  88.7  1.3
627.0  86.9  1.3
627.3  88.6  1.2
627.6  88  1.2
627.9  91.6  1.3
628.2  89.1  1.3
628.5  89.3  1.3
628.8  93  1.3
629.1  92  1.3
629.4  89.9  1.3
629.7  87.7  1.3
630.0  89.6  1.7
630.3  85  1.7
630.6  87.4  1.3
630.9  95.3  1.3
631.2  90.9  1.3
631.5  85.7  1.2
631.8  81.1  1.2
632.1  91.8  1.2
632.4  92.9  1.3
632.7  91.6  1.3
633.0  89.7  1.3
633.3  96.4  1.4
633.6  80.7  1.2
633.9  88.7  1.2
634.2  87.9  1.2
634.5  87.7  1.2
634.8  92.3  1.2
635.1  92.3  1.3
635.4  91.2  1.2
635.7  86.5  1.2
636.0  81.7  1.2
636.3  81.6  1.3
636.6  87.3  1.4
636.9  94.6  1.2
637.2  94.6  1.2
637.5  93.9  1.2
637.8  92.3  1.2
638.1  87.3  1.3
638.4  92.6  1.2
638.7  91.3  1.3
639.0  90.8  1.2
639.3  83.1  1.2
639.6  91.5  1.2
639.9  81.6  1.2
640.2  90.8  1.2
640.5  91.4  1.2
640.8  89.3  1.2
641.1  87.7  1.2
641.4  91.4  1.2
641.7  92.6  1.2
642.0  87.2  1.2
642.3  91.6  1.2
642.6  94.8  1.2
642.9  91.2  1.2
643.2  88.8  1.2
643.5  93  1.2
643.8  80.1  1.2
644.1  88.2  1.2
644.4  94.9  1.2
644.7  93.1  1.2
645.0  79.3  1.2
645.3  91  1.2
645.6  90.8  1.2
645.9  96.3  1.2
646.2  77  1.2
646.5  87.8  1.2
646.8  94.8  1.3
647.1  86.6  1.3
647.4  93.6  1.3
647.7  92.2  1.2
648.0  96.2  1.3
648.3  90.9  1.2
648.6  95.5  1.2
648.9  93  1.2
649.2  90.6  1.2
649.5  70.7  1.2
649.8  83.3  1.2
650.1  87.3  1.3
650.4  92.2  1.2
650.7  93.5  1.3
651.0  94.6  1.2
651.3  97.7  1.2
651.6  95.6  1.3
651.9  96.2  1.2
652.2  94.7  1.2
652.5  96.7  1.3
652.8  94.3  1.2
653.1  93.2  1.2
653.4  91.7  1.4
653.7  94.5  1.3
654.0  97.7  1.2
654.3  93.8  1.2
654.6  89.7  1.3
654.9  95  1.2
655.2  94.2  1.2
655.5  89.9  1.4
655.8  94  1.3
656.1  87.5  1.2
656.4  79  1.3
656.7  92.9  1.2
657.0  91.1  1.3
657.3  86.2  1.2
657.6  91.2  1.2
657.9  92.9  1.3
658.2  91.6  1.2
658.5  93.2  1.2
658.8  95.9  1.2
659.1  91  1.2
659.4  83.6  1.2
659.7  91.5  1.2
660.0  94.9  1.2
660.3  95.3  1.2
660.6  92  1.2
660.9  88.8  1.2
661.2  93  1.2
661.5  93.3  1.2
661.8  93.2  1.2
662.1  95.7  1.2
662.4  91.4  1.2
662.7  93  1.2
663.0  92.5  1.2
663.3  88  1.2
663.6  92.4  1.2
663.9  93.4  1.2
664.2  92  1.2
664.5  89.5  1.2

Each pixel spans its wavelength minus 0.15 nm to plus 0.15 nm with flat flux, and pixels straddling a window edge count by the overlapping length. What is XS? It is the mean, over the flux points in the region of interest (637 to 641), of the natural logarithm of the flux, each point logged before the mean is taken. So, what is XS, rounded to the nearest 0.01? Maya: 4.50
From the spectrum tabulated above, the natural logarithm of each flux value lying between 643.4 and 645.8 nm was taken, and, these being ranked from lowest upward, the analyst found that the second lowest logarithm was 4.38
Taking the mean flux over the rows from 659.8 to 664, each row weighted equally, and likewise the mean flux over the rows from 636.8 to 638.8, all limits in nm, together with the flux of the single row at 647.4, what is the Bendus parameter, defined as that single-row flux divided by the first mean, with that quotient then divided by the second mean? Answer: 0.0109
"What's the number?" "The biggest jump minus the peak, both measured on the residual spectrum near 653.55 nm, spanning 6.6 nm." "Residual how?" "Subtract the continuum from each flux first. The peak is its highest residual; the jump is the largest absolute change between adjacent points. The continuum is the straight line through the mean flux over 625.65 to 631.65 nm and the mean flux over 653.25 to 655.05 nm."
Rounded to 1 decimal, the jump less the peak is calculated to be 9.2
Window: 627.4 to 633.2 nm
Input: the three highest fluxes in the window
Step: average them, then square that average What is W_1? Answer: 8786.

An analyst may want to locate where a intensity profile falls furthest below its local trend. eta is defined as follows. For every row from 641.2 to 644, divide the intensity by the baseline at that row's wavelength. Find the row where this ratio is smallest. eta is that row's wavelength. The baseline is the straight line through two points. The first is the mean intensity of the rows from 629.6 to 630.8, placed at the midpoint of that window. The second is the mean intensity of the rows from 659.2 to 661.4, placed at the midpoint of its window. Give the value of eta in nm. 643.8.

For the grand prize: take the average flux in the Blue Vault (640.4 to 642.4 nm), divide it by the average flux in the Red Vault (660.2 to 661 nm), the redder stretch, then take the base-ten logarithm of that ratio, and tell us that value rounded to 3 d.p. -0.009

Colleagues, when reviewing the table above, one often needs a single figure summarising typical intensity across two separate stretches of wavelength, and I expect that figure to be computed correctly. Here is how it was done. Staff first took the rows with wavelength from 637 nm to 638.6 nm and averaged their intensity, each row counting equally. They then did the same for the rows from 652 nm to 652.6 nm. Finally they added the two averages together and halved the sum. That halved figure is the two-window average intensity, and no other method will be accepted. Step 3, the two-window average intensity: 93.9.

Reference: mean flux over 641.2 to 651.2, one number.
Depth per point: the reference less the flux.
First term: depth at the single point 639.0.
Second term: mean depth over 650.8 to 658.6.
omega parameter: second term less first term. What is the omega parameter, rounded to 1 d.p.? -1.9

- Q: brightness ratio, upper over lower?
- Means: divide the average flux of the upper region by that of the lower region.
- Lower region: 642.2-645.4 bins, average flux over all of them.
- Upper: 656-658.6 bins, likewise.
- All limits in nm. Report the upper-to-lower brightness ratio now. 1.00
